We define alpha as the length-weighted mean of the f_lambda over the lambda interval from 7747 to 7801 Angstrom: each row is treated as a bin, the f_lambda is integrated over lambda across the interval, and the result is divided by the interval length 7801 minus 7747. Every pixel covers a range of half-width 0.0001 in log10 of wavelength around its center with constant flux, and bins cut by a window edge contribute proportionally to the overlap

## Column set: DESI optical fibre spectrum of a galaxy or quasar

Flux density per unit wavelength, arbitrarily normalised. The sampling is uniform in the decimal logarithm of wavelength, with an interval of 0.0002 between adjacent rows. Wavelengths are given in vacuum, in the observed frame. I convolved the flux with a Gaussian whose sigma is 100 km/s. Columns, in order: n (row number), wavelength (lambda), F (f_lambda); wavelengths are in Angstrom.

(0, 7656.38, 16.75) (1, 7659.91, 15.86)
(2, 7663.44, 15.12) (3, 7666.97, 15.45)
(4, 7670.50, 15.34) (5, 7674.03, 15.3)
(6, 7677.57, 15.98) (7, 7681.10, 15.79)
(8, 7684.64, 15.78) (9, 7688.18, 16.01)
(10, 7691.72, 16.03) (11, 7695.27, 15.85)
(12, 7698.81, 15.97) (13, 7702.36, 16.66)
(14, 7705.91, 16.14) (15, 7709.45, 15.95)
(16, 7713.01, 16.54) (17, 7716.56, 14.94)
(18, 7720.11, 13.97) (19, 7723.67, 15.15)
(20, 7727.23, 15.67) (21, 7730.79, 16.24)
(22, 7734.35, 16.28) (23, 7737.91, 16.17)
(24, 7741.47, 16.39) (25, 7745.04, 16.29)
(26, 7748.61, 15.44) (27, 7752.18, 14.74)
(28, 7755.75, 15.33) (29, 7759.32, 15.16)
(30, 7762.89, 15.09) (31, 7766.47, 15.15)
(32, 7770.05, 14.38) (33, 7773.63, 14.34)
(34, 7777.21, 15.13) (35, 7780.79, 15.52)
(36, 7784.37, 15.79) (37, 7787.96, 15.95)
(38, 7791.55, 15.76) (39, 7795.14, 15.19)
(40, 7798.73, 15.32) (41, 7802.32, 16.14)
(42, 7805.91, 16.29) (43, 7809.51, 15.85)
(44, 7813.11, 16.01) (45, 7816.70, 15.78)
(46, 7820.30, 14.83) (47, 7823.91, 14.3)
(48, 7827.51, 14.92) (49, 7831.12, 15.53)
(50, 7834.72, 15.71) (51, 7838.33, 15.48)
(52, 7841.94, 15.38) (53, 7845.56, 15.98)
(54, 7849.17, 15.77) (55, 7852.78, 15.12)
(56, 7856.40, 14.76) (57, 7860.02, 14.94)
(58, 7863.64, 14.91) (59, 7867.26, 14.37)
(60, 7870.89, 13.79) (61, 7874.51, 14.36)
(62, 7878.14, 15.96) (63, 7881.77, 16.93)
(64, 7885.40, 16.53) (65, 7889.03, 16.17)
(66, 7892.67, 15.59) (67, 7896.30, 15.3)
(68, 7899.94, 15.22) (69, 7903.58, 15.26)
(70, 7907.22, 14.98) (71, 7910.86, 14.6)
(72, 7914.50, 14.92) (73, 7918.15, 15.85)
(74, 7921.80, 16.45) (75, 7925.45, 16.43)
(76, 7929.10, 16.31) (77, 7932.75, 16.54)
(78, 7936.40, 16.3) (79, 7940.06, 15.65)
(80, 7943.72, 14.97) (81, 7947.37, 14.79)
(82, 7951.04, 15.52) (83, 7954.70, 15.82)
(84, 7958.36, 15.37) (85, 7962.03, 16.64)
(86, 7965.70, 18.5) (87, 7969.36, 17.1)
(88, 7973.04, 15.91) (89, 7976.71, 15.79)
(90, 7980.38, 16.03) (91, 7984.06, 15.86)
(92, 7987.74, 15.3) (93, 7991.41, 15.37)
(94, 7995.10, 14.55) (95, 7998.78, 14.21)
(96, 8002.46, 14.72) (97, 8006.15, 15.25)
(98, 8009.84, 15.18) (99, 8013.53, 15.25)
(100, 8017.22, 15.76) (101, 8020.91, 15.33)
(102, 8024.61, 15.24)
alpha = 15.2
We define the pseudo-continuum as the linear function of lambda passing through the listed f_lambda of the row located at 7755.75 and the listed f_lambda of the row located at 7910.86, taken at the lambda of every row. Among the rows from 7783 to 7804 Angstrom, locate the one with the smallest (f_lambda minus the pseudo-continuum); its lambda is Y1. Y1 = 7795.14 Angstrom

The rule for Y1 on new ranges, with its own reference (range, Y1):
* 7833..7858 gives 7856.40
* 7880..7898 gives 7896.30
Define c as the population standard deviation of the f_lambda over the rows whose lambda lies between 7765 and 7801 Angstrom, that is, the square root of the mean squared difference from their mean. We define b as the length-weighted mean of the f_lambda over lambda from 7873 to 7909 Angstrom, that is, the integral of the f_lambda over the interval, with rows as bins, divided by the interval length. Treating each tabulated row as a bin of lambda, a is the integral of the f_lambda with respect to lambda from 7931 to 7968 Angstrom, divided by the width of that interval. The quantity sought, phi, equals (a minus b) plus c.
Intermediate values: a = 16.0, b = 15.6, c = 0.523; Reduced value 0.9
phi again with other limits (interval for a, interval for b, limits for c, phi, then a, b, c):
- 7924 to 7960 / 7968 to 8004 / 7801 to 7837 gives 0.9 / 15.8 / 15.5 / 0.613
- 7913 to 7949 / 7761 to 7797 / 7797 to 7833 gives 1.2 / 15.8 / 15.2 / 0.613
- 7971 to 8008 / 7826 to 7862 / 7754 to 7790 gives 0.4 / 15.3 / 15.4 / 0.496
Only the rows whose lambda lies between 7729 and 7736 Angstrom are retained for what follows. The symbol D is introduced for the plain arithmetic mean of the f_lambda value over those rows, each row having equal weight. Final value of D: 16.3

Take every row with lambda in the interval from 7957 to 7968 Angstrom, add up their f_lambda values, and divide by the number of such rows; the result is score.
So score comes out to 16.8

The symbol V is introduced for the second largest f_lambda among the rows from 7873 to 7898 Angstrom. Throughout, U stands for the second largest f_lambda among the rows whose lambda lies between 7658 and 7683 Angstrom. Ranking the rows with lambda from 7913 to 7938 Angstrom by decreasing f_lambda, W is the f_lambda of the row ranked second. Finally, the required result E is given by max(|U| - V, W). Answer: 16.45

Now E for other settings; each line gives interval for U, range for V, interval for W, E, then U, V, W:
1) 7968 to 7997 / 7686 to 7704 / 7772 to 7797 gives 15.79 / 16.03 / 16.03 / 15.79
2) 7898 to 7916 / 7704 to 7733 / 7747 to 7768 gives 15.33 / 15.22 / 16.24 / 15.33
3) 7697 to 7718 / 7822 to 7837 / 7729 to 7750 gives 16.29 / 16.54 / 15.53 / 16.29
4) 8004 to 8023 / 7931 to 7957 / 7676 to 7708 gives 16.14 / 15.33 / 16.3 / 16.14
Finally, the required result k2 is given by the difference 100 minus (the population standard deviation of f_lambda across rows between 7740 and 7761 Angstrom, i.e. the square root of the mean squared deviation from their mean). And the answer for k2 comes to 99.4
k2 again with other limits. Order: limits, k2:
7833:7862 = 99.6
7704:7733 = 99.2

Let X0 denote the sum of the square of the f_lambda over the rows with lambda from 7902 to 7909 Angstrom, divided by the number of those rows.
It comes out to 229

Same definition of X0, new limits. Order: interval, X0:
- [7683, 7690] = 253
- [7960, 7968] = 310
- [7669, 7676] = 235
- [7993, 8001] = 207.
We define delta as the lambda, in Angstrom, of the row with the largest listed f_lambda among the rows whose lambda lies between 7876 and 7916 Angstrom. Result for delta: 7881.77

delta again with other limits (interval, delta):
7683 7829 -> 7702.36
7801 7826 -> 7805.91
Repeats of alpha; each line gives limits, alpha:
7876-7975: 15.9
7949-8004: 15.8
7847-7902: 15.3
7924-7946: 16.0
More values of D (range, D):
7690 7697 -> 15.9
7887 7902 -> 15.6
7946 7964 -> 15.6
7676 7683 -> 15.9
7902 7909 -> 15.1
